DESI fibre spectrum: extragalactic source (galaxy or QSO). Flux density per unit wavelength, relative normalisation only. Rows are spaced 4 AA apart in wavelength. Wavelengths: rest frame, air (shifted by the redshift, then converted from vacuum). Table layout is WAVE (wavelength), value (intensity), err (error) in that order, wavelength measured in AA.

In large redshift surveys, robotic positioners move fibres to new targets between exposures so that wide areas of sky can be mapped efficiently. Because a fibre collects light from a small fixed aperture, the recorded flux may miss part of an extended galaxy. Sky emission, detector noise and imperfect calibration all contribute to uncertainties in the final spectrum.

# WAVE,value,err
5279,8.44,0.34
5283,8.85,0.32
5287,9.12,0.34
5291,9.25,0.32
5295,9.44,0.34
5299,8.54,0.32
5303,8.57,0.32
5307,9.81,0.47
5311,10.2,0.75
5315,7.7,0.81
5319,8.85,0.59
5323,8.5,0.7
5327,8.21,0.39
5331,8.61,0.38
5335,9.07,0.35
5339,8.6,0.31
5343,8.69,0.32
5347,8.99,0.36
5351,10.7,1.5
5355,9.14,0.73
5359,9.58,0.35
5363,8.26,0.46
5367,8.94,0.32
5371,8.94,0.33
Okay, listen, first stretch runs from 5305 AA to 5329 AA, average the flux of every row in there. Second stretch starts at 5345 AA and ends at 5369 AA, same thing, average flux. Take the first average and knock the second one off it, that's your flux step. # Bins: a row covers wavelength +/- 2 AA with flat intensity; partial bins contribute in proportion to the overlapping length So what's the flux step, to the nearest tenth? -0.4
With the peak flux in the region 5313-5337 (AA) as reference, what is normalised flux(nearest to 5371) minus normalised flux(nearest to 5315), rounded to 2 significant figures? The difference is 0.14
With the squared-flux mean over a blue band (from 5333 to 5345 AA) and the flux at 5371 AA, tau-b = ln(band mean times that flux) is 6.54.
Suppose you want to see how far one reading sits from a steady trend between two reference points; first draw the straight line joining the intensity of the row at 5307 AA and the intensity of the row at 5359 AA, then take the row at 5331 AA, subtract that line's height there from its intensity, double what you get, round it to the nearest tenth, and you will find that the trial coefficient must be -2.2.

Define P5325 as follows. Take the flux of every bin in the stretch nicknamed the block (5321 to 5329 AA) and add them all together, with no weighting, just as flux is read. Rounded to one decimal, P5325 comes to 16.7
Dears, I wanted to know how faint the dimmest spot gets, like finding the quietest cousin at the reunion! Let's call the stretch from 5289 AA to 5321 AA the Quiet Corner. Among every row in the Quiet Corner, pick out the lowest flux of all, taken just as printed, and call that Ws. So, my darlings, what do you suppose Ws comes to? 7.7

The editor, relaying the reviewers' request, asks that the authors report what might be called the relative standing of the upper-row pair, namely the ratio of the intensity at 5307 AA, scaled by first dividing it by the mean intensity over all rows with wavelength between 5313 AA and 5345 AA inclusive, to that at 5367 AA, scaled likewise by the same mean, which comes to 1.10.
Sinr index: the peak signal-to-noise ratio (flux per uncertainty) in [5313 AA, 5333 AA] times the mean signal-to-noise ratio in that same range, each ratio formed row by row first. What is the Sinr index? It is 364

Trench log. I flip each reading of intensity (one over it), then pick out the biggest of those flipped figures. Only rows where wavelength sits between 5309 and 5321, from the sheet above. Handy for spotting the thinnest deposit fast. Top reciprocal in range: 0.130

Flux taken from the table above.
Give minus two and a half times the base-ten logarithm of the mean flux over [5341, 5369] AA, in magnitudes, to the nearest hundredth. -2.41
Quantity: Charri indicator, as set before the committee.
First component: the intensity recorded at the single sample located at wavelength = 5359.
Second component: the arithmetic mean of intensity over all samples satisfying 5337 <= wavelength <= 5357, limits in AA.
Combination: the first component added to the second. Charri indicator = 18.8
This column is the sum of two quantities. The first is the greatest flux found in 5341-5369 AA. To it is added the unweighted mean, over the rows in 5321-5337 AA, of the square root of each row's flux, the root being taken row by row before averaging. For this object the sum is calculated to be 13.6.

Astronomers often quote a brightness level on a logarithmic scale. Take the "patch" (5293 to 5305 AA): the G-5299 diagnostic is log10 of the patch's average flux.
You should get 0.947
